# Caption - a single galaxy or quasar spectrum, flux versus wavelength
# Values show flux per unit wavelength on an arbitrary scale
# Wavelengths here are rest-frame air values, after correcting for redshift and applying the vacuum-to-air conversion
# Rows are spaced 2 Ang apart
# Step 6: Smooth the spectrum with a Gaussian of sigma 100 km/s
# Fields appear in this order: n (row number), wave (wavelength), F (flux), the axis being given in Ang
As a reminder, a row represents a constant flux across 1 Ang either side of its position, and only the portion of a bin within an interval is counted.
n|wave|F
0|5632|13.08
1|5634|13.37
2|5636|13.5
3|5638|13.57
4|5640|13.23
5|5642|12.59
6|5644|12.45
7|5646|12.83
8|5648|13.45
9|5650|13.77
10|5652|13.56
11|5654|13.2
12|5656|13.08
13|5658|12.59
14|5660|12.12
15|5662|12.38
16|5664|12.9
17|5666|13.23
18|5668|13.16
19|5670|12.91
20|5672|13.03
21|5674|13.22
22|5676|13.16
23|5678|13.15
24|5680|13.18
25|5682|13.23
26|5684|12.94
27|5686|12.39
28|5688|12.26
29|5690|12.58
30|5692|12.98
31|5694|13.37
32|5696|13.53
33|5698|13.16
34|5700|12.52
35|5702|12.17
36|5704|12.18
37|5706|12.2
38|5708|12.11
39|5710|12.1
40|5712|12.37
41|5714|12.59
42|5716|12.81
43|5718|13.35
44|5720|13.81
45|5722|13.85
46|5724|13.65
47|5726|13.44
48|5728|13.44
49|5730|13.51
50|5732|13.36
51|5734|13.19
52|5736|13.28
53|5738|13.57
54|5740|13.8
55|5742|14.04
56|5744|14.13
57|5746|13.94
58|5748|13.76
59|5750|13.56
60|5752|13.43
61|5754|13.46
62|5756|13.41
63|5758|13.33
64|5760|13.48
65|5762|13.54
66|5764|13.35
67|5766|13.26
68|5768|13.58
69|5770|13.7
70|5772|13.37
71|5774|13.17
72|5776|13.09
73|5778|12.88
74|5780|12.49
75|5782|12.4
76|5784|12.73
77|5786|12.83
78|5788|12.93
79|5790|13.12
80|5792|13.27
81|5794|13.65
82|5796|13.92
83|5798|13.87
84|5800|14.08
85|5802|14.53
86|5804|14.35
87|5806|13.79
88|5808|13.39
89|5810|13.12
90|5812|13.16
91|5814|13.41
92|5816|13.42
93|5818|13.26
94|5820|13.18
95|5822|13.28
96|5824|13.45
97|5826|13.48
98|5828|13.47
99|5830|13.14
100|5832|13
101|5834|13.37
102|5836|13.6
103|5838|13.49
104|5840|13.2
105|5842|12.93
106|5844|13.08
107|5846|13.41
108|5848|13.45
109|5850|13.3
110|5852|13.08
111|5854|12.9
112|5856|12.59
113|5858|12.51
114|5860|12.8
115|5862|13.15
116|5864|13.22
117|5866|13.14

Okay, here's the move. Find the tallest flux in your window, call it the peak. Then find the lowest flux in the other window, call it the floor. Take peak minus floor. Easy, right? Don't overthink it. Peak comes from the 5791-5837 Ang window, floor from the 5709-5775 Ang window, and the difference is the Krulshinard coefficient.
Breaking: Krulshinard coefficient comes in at 2.43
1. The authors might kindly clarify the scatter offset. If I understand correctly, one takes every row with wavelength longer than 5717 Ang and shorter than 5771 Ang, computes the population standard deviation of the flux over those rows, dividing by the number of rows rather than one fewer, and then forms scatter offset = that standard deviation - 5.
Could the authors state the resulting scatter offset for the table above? -4.76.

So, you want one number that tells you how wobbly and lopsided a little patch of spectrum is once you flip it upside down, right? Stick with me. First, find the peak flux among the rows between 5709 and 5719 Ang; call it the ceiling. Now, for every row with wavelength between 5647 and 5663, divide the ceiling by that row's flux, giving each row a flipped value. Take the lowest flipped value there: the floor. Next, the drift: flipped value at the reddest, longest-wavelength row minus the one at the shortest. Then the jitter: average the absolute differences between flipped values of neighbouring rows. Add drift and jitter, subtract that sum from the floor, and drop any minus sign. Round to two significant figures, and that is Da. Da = 0.86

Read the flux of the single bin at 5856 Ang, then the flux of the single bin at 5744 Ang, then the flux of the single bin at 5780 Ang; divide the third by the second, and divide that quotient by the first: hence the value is 0.070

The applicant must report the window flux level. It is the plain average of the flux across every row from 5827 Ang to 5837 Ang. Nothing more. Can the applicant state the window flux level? 13.3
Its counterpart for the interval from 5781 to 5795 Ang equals 13.0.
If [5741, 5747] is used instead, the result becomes 14.0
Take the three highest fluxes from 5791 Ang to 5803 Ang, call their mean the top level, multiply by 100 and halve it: 709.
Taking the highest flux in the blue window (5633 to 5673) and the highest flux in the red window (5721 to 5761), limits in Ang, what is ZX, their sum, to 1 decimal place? 27.9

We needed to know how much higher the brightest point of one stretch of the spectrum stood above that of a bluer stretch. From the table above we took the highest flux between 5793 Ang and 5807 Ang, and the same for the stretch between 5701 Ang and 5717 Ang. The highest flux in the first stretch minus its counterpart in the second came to 1.7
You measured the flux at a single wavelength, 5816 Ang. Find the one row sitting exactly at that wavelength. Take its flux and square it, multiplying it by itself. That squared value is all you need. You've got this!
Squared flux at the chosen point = 180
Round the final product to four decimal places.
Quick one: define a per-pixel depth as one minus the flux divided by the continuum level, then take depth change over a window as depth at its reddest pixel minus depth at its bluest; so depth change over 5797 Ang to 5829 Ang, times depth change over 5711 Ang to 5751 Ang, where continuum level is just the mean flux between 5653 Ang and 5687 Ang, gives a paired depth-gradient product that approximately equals -0.0028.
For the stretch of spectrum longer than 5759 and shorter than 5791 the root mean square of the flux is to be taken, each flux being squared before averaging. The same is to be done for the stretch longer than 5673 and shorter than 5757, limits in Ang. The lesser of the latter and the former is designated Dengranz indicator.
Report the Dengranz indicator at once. 13.13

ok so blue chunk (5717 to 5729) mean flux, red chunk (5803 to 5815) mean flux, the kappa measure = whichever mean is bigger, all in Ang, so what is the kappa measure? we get 13.59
